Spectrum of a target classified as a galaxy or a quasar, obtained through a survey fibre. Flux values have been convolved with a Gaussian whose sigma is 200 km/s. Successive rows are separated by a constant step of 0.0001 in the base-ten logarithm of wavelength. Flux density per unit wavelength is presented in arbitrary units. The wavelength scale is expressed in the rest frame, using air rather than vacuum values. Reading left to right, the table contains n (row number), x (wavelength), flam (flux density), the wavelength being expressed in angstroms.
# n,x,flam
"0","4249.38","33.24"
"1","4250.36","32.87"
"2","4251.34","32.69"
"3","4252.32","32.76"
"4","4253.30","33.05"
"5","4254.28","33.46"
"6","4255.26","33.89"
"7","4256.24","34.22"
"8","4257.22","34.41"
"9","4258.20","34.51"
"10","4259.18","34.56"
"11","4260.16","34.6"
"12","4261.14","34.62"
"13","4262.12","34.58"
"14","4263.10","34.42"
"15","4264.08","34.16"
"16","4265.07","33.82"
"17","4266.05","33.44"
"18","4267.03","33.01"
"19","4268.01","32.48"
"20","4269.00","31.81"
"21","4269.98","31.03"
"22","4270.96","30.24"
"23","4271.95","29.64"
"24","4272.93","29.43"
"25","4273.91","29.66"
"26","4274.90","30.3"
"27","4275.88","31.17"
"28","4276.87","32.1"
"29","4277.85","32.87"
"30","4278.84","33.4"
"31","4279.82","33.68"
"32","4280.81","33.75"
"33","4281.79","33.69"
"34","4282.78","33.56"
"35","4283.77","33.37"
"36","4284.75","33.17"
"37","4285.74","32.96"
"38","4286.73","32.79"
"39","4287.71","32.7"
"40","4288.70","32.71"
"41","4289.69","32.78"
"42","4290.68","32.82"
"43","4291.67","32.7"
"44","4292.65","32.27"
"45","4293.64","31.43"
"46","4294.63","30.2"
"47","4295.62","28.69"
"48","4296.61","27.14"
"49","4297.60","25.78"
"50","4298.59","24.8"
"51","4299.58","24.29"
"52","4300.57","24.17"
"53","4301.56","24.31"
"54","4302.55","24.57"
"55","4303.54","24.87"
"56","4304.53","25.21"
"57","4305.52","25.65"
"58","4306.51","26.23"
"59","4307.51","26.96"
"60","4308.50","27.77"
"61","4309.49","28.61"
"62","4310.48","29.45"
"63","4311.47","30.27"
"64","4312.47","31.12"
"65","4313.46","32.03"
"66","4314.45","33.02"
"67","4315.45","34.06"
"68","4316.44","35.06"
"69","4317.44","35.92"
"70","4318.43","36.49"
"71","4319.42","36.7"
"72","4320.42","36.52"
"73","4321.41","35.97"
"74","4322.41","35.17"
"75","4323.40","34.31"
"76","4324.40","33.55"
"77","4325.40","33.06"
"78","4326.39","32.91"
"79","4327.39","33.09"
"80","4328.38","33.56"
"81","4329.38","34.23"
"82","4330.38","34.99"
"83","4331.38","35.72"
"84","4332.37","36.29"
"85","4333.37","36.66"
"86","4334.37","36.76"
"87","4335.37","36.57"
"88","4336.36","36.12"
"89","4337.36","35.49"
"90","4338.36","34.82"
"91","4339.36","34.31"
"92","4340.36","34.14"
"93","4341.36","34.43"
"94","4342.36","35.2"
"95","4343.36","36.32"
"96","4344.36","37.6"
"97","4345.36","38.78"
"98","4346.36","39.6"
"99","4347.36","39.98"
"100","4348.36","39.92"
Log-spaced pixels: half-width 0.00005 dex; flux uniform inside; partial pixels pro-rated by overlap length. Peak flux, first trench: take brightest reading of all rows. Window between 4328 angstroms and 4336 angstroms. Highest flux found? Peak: 36.76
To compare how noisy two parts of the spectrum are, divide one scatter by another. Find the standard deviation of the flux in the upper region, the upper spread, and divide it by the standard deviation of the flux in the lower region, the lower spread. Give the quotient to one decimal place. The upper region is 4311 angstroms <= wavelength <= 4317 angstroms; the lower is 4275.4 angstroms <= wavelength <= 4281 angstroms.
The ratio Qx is 1.8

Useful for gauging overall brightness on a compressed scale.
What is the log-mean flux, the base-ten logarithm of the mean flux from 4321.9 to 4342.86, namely 1.54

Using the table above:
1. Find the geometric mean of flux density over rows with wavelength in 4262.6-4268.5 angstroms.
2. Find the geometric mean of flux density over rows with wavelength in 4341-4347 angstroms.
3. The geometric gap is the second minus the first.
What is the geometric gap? 3.4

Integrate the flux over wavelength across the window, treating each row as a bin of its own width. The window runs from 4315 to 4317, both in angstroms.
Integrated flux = 69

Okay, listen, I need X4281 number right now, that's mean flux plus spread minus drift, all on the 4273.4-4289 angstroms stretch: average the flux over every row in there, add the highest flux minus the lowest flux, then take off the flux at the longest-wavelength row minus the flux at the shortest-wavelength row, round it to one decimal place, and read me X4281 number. 33.7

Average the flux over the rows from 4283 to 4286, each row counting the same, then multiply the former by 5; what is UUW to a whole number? 166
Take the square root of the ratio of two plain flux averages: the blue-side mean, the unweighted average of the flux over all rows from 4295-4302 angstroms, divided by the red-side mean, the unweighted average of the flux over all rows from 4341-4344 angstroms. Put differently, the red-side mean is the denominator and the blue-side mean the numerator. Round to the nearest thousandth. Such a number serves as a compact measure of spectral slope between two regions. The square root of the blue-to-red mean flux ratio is 0.851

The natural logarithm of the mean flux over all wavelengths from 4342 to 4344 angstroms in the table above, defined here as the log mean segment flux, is 3.58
